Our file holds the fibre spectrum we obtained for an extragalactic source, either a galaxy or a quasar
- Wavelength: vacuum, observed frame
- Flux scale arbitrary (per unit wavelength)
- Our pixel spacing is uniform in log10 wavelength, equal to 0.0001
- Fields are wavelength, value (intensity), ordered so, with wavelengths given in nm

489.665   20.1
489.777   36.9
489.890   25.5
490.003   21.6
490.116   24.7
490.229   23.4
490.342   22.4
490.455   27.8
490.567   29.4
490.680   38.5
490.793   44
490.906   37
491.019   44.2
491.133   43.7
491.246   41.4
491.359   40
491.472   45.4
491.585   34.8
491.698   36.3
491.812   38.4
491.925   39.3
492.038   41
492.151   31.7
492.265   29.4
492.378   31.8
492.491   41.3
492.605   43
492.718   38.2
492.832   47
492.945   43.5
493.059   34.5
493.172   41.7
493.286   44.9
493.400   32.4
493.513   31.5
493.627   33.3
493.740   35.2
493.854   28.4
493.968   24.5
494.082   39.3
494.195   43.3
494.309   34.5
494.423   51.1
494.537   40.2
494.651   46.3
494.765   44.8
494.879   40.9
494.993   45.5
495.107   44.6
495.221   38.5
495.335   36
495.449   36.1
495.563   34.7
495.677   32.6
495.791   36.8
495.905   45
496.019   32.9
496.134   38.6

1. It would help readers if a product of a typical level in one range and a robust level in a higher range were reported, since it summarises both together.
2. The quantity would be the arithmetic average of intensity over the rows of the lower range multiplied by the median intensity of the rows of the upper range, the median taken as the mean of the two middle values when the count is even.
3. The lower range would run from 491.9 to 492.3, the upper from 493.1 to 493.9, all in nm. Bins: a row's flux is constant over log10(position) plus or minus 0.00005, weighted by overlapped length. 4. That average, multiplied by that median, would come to 1177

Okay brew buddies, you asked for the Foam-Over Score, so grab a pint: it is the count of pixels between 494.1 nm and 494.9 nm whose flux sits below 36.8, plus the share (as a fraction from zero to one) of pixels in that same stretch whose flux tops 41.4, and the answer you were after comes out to 1.6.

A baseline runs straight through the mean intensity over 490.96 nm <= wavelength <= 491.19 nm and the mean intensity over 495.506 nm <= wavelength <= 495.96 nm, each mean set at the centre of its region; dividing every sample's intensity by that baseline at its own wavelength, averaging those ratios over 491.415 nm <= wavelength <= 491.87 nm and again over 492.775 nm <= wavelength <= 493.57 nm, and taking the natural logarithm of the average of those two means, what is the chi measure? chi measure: -0.07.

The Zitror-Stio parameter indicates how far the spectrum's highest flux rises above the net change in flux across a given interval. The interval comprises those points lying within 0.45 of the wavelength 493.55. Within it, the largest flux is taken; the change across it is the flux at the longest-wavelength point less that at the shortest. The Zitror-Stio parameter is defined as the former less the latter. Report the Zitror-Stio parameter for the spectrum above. 62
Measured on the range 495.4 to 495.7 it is 40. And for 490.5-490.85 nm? 29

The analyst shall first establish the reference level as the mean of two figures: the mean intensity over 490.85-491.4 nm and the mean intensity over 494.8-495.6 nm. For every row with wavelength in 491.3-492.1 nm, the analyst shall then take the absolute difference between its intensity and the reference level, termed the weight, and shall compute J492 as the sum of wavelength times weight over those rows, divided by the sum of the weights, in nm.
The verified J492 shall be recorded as 491.63 nm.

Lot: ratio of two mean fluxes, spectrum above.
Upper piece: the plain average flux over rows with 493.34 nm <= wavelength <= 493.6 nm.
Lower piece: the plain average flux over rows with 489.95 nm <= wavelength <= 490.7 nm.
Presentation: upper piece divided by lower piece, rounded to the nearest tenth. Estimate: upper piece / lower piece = 1.2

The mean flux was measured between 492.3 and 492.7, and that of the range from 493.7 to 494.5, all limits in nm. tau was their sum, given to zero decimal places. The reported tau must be 75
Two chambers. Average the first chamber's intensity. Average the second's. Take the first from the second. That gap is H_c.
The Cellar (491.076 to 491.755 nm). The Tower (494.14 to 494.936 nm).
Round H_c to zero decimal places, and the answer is 3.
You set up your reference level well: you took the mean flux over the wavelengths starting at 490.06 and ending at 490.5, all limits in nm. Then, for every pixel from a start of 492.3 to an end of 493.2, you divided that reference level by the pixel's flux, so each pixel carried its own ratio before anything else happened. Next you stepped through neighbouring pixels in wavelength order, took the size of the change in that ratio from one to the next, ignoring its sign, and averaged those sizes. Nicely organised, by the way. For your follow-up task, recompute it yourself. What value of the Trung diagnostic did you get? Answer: 0.10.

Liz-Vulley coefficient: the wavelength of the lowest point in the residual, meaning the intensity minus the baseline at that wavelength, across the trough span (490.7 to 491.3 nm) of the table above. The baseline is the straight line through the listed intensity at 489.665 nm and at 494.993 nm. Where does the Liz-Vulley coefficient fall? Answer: 490.906 nm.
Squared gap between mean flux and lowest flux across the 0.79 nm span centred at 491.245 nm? 38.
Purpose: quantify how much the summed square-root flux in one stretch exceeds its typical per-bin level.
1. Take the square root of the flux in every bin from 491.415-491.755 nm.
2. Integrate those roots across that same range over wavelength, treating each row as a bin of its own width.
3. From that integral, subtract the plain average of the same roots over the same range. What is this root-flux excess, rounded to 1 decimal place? -4.1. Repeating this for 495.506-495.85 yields -3.9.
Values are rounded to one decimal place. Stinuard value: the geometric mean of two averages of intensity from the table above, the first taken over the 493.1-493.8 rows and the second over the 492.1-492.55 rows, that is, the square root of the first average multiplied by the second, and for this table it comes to 35.0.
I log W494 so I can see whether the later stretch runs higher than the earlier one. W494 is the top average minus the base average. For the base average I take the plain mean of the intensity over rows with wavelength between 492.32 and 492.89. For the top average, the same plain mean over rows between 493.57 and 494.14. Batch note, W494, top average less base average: -8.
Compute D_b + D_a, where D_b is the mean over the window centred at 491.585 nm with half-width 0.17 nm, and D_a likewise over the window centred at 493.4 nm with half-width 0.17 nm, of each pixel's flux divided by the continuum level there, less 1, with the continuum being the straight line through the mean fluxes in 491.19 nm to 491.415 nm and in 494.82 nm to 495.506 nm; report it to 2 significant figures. -0.15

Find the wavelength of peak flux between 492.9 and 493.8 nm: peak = 493.286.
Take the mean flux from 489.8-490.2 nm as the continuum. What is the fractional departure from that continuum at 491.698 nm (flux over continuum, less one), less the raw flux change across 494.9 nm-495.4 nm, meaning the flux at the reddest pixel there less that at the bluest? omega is 10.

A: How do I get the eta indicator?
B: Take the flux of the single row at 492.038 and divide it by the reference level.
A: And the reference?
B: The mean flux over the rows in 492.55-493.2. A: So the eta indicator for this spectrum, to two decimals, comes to 0.99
